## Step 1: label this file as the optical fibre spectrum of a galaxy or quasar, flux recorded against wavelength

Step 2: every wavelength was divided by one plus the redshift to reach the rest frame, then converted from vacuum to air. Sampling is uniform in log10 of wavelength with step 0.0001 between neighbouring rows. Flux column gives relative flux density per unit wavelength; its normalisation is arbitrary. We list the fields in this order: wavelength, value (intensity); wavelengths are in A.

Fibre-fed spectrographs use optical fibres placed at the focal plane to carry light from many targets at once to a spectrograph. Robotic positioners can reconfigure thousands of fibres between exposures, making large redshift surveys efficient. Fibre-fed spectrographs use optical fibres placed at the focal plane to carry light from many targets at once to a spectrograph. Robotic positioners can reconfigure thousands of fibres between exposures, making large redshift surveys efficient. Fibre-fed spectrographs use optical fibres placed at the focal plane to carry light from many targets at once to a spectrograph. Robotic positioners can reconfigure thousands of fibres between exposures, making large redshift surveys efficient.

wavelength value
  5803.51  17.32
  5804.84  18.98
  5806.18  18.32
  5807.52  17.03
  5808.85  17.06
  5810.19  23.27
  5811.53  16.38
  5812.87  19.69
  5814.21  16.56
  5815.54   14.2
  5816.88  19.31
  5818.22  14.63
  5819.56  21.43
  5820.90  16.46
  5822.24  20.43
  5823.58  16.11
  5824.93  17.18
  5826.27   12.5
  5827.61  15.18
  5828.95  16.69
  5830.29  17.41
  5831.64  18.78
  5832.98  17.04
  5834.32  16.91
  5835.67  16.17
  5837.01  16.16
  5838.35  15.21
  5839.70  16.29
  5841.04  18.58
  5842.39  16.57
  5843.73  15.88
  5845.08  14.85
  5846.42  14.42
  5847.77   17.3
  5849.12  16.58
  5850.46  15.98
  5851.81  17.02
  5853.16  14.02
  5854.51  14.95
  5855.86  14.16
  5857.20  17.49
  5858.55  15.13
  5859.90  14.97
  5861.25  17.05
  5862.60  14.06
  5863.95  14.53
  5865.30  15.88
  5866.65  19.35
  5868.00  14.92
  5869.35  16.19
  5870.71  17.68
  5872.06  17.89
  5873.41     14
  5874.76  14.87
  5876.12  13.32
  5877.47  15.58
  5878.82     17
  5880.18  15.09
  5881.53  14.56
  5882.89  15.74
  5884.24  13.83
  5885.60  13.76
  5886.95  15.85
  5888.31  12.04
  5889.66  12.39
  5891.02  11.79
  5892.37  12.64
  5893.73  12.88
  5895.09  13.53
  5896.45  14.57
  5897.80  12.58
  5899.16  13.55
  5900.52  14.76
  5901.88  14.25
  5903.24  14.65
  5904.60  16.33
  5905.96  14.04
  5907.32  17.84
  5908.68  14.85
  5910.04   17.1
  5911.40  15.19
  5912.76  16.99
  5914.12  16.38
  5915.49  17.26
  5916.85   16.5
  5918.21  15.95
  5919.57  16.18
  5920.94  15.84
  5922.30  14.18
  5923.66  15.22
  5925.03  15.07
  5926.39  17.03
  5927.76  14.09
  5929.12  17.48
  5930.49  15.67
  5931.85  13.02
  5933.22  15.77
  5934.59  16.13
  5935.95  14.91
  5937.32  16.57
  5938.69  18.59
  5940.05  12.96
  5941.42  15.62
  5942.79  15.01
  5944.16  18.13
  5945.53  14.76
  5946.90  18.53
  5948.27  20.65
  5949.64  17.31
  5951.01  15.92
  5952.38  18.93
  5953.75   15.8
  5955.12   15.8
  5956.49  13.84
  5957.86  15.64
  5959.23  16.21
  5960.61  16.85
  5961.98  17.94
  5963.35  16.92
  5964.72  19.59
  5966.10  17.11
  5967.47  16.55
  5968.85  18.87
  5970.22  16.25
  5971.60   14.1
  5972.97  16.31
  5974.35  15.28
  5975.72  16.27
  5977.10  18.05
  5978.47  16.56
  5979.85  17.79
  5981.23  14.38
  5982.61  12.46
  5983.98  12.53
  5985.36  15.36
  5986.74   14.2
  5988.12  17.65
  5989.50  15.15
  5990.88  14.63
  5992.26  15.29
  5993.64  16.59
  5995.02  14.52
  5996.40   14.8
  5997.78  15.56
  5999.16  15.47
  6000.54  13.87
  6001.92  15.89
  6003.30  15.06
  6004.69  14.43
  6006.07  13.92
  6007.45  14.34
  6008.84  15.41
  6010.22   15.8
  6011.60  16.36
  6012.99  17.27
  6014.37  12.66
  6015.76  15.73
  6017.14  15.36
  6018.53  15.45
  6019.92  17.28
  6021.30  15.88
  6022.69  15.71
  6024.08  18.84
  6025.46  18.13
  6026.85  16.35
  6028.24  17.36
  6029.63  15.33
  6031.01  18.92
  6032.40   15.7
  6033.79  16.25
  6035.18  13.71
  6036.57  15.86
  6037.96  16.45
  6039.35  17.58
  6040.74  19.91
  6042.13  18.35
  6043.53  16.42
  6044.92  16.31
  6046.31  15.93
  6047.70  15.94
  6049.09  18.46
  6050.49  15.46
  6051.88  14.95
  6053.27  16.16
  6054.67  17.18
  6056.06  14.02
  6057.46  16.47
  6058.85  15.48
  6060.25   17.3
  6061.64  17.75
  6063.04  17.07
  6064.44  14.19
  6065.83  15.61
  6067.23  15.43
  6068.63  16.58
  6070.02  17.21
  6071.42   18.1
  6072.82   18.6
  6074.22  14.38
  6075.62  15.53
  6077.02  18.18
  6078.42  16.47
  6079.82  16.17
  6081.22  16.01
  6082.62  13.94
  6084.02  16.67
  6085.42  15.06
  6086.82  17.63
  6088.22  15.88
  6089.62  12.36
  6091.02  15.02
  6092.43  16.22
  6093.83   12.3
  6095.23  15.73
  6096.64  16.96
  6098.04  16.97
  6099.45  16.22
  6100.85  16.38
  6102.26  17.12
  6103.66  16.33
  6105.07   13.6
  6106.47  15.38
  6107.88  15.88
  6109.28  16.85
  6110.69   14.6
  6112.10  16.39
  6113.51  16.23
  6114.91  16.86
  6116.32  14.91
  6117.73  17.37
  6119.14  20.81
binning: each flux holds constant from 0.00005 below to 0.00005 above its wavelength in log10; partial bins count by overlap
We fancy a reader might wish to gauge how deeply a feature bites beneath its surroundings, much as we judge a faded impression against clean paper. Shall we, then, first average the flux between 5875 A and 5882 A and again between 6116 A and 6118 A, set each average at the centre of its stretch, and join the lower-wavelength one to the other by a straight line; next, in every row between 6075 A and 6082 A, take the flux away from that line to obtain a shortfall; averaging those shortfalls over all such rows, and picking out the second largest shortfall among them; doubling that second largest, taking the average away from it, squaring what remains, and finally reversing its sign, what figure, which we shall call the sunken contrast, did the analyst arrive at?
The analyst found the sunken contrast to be 0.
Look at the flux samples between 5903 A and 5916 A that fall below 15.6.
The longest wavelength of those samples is 5911.40 A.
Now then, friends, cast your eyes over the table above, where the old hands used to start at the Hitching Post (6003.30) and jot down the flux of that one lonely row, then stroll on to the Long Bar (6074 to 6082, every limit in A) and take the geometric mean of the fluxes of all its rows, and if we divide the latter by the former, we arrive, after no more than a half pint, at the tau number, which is 1.07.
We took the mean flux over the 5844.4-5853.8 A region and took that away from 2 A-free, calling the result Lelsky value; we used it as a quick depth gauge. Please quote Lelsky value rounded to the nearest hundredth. -13.74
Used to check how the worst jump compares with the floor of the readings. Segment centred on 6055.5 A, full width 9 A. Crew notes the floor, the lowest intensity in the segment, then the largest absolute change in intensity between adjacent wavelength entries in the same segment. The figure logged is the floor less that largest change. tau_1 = 10.9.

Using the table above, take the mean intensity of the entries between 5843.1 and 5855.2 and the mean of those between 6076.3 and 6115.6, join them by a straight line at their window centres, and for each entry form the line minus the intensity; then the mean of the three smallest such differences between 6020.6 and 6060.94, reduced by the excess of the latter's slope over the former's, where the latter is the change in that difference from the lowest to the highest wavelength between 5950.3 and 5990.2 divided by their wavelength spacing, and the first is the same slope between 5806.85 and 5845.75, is -3.4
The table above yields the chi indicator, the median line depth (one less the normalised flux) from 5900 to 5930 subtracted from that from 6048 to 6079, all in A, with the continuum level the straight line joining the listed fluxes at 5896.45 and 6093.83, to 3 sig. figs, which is -0.195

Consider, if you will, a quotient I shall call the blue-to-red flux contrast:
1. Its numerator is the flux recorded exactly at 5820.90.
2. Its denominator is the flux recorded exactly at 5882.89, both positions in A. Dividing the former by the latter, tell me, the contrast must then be 1.05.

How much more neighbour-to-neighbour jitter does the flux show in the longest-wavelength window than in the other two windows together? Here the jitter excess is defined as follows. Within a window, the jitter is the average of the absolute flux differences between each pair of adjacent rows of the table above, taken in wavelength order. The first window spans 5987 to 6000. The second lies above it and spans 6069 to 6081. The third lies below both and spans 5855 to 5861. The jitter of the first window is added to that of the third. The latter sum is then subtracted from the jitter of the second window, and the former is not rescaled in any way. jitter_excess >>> -1.3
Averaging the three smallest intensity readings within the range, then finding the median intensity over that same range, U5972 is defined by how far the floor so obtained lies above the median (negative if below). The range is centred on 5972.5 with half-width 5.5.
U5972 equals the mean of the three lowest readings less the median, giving -1.1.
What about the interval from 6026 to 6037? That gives -1.1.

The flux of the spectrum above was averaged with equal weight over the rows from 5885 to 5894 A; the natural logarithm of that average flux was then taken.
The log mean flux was 2.57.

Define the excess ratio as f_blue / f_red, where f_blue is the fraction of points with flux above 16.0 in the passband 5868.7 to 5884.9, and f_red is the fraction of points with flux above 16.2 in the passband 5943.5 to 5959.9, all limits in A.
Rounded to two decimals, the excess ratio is 0.67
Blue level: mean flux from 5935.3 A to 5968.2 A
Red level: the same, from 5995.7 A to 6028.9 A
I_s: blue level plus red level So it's 32.4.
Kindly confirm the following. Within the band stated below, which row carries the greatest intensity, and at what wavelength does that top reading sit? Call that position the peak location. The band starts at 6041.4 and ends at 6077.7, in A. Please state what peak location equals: 6072.82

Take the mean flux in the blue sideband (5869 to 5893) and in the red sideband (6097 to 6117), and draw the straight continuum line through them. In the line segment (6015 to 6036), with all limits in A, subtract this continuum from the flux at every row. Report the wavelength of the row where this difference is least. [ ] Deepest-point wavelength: 6035.18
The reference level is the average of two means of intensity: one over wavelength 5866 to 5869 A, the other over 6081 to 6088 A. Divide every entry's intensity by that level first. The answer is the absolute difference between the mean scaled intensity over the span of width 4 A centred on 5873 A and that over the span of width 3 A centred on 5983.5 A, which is 0.19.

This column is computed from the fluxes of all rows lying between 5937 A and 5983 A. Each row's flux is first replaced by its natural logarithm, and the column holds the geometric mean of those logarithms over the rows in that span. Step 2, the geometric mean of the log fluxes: 2.80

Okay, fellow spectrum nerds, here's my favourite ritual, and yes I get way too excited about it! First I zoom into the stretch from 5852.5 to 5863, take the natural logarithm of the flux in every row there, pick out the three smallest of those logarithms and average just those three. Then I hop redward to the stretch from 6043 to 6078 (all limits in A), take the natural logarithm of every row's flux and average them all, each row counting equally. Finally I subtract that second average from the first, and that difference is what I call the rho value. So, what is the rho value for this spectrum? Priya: -0.146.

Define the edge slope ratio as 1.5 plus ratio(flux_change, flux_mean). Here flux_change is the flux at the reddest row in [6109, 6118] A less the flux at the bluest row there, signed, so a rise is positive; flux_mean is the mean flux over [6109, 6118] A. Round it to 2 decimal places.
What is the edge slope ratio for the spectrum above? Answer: 1.53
